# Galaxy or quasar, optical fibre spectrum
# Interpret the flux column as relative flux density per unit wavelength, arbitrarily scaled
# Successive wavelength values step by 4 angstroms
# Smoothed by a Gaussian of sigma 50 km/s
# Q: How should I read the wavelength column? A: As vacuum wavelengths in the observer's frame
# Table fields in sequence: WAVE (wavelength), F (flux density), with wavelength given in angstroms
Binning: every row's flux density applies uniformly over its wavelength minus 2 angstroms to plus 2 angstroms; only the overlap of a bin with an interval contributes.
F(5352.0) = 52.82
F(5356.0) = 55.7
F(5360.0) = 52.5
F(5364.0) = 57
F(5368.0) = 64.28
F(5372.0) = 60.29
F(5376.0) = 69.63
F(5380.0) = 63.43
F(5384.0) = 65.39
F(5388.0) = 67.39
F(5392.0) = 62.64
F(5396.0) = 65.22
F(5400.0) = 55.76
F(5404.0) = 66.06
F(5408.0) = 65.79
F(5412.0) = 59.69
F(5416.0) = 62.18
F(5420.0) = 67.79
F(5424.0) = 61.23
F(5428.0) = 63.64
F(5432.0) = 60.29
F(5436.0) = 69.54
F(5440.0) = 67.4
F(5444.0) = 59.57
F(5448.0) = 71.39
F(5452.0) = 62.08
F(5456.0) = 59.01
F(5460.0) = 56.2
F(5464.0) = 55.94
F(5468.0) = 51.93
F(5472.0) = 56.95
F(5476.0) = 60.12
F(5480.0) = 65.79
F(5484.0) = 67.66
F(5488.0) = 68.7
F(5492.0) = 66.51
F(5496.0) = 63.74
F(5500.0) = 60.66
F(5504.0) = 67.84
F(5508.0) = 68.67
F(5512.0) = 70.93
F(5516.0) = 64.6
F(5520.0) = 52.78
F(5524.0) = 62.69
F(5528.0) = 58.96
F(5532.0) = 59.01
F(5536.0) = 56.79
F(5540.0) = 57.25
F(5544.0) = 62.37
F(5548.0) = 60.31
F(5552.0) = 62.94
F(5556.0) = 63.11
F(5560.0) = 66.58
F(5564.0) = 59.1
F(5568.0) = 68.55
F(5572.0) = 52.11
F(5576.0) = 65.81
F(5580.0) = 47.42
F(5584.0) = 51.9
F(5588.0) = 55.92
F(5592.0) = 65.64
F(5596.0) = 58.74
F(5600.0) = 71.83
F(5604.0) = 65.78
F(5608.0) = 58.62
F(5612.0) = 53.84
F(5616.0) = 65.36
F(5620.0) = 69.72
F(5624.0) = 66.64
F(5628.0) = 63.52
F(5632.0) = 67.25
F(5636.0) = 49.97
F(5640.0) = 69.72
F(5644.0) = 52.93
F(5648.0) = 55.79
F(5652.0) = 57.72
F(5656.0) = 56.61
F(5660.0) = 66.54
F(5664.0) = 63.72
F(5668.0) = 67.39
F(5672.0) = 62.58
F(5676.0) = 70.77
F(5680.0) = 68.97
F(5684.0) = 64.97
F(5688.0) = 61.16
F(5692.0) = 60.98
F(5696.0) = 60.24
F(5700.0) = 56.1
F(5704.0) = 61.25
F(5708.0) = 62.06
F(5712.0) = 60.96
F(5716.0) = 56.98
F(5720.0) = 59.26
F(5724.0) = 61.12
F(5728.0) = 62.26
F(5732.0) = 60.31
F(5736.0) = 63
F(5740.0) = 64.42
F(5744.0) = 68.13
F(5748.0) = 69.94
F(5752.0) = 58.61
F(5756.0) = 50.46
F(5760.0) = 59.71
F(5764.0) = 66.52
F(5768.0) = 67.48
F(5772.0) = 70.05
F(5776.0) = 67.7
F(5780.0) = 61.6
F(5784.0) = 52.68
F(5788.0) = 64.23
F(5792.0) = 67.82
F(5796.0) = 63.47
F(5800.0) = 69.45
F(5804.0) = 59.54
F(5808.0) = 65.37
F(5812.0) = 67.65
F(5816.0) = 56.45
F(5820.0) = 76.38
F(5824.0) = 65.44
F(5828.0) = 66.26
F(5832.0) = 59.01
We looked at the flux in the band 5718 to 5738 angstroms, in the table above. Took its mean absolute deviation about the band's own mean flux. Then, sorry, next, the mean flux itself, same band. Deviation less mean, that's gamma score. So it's -60.0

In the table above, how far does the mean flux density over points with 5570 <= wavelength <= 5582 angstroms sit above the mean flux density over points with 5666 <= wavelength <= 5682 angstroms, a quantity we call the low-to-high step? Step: -12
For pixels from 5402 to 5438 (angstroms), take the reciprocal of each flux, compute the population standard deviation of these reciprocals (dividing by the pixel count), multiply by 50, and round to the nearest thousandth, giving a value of 0.040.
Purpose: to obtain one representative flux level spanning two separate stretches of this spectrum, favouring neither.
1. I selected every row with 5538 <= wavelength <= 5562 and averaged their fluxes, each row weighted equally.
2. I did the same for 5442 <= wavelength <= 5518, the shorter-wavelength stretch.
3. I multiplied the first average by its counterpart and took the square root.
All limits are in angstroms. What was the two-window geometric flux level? 62.58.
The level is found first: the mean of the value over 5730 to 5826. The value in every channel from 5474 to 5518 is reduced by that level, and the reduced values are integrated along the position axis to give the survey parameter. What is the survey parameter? 84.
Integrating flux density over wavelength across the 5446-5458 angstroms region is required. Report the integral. 770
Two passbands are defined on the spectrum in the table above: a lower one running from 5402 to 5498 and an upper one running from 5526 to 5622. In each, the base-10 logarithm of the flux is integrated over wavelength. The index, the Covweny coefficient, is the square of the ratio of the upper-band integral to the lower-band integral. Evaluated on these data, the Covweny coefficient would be 0.982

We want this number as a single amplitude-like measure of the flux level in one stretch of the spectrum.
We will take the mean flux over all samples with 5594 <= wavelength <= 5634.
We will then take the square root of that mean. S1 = 8.01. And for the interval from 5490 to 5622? 7.85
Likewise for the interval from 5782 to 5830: 8.04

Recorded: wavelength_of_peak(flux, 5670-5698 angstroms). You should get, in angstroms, 5676.0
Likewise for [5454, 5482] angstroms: 5480.0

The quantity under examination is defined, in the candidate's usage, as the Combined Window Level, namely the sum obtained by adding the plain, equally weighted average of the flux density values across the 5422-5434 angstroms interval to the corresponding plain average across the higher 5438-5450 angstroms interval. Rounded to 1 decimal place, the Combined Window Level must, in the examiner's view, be 127.8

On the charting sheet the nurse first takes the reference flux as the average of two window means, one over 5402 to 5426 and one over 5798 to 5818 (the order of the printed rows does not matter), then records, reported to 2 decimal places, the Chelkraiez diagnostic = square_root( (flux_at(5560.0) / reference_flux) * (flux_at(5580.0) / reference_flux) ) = 0.88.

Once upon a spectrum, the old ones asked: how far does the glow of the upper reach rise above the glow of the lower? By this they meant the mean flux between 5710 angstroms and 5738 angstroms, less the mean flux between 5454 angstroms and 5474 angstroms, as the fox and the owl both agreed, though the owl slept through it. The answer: 5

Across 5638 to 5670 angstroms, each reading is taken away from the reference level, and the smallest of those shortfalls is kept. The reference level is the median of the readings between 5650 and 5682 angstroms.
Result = -4.6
